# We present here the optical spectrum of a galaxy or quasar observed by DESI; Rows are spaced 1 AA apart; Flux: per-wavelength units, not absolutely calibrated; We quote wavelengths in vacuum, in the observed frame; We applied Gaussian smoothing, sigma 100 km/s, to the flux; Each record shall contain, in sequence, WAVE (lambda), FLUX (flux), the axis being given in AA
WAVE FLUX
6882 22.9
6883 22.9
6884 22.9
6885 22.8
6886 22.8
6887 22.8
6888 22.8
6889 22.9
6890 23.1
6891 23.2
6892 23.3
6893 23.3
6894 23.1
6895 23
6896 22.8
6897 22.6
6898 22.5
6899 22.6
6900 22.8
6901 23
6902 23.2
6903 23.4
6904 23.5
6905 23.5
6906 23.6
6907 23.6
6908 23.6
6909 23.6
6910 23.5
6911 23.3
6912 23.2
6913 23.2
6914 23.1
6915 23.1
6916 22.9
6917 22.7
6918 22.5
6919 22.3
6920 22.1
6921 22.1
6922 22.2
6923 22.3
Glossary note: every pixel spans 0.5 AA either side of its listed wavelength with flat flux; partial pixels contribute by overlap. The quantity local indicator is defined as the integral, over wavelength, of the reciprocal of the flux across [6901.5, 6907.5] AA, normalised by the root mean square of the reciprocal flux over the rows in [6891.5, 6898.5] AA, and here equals 5.9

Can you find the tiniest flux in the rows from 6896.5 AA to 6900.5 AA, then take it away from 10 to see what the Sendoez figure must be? -12.5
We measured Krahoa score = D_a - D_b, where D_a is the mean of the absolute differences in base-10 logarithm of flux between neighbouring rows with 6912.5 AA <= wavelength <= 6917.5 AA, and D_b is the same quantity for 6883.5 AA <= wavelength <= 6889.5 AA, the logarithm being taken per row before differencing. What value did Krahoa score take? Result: 0.0016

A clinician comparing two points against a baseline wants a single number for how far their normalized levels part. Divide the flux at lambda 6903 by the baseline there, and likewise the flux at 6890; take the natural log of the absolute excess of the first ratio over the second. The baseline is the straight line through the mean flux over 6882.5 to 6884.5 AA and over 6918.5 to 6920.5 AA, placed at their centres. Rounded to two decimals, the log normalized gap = -3.70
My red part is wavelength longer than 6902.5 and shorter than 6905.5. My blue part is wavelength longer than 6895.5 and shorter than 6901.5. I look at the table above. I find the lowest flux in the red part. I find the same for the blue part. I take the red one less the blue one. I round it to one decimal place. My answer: 0.9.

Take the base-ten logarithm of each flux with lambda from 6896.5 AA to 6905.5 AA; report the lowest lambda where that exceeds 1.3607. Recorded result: 6901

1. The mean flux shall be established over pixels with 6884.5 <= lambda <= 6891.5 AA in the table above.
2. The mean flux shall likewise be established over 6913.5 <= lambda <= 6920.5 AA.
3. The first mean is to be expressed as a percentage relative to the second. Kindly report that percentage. 101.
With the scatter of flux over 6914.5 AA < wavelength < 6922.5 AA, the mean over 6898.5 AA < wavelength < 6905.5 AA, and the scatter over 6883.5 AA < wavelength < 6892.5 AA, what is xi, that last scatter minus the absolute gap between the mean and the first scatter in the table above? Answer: -22.6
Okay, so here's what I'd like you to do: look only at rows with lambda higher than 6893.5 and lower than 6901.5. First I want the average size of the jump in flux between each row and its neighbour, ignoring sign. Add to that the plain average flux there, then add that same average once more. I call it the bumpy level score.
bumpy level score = 45.8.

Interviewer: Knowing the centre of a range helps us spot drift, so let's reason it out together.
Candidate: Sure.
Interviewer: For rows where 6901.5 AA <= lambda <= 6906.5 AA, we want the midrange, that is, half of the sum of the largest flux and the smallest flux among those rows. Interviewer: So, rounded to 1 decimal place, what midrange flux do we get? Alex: 23.4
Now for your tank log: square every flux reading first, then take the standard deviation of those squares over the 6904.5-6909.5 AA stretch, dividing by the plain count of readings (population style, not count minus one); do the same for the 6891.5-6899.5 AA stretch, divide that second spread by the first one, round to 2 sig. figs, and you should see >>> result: 7.3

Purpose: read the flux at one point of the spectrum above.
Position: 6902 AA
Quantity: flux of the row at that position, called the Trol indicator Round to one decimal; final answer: 23.2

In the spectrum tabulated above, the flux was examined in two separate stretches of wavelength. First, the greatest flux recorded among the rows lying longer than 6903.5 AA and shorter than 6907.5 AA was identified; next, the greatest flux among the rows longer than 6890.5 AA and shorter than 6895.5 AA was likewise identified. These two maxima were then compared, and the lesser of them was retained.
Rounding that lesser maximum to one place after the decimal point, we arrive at 23.3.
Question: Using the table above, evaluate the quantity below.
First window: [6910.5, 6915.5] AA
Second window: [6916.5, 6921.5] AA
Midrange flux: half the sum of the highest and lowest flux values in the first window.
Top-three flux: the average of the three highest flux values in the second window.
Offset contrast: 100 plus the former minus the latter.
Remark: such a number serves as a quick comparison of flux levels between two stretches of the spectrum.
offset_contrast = 101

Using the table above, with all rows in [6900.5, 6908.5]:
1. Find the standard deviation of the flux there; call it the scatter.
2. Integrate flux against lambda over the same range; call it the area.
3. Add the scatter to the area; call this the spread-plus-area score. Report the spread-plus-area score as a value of 188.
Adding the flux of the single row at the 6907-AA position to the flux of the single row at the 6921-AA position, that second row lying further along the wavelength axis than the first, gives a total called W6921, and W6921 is 45.7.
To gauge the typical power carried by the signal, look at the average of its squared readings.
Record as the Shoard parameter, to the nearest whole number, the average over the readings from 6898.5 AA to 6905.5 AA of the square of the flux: 536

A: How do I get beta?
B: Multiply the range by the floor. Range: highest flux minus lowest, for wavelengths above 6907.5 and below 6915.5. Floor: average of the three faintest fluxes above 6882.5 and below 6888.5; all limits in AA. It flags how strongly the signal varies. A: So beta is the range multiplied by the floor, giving 11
